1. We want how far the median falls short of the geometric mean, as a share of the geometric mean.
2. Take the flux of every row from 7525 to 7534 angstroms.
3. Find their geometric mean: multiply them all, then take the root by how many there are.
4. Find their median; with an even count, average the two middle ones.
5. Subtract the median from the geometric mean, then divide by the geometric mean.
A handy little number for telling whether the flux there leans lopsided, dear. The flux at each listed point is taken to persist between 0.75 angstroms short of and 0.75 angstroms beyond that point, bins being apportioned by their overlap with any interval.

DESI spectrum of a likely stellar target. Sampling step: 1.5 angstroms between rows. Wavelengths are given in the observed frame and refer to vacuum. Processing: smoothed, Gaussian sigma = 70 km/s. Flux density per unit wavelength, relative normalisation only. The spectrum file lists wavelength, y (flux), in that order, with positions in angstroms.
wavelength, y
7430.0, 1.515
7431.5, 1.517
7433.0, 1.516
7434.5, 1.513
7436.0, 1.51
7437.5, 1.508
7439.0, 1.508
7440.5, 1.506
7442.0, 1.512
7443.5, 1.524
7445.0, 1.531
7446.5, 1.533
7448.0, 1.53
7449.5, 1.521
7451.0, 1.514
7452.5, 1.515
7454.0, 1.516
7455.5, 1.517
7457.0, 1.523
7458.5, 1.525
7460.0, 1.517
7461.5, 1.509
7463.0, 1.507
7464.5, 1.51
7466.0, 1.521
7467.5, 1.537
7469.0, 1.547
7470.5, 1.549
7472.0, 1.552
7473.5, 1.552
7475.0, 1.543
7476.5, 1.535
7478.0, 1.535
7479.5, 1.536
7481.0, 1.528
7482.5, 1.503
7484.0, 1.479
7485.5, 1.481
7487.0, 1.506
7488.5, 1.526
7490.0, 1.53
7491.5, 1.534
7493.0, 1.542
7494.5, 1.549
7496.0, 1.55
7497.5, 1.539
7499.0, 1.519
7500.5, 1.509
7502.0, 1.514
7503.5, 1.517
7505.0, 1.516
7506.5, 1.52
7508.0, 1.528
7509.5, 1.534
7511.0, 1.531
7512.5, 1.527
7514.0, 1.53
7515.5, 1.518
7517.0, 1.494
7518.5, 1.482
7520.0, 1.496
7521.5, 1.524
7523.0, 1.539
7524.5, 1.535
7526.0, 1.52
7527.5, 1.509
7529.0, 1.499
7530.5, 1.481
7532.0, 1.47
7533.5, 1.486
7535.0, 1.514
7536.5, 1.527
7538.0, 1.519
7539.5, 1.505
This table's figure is 0.0011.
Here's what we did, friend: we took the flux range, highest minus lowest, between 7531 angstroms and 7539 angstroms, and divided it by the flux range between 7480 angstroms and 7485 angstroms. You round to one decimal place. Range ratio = 1.2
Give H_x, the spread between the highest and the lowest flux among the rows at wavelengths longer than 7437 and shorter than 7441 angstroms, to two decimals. 0.00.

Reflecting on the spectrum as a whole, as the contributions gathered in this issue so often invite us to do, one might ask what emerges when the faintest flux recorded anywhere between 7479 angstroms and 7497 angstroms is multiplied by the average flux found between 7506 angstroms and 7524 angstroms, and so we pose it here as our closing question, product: 2.246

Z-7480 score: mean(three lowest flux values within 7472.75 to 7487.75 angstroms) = 1.49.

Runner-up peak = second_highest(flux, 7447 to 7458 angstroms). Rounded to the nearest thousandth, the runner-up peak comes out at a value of 1.523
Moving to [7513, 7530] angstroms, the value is 1.535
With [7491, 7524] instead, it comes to 1.549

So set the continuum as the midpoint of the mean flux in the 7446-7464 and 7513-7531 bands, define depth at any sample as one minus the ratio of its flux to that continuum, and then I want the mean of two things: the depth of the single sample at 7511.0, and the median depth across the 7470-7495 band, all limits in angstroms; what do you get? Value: -0.012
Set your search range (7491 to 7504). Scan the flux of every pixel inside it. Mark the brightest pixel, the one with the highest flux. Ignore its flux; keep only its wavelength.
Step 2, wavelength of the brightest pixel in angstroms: 7496.0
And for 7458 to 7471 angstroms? 7470.5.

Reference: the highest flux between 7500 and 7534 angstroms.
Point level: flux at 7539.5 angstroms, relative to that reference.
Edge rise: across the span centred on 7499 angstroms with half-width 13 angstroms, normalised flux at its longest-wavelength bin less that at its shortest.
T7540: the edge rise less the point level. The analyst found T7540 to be -0.96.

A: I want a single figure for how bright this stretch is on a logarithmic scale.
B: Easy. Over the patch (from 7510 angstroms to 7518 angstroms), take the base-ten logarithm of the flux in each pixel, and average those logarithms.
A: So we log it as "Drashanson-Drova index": 0.182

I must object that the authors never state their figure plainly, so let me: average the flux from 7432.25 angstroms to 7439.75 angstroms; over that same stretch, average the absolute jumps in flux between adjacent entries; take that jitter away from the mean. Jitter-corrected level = 1.51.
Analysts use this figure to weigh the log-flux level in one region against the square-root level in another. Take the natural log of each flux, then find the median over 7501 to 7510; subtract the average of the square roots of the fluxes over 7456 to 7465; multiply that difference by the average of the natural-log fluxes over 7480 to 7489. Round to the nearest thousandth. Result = -0.332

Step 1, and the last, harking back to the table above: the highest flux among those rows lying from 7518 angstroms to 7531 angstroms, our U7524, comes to 1.539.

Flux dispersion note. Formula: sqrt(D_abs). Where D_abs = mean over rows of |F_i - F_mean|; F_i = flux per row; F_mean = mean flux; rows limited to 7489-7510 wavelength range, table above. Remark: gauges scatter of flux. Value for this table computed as 0.1052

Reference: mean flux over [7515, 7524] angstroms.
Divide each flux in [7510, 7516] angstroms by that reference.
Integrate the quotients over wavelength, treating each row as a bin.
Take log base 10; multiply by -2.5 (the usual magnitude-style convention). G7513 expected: -1.958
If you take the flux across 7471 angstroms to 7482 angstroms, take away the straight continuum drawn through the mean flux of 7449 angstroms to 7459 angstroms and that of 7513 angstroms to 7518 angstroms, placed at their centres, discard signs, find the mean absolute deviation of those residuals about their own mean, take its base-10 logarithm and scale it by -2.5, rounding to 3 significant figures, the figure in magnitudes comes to 5.33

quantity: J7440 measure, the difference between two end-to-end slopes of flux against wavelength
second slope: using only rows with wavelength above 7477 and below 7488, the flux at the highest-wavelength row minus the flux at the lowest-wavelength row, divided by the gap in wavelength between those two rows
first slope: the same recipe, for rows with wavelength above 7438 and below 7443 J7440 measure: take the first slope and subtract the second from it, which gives 0.005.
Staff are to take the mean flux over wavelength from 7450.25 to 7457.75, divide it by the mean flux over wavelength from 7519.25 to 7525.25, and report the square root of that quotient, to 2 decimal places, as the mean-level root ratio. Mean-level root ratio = 1.00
